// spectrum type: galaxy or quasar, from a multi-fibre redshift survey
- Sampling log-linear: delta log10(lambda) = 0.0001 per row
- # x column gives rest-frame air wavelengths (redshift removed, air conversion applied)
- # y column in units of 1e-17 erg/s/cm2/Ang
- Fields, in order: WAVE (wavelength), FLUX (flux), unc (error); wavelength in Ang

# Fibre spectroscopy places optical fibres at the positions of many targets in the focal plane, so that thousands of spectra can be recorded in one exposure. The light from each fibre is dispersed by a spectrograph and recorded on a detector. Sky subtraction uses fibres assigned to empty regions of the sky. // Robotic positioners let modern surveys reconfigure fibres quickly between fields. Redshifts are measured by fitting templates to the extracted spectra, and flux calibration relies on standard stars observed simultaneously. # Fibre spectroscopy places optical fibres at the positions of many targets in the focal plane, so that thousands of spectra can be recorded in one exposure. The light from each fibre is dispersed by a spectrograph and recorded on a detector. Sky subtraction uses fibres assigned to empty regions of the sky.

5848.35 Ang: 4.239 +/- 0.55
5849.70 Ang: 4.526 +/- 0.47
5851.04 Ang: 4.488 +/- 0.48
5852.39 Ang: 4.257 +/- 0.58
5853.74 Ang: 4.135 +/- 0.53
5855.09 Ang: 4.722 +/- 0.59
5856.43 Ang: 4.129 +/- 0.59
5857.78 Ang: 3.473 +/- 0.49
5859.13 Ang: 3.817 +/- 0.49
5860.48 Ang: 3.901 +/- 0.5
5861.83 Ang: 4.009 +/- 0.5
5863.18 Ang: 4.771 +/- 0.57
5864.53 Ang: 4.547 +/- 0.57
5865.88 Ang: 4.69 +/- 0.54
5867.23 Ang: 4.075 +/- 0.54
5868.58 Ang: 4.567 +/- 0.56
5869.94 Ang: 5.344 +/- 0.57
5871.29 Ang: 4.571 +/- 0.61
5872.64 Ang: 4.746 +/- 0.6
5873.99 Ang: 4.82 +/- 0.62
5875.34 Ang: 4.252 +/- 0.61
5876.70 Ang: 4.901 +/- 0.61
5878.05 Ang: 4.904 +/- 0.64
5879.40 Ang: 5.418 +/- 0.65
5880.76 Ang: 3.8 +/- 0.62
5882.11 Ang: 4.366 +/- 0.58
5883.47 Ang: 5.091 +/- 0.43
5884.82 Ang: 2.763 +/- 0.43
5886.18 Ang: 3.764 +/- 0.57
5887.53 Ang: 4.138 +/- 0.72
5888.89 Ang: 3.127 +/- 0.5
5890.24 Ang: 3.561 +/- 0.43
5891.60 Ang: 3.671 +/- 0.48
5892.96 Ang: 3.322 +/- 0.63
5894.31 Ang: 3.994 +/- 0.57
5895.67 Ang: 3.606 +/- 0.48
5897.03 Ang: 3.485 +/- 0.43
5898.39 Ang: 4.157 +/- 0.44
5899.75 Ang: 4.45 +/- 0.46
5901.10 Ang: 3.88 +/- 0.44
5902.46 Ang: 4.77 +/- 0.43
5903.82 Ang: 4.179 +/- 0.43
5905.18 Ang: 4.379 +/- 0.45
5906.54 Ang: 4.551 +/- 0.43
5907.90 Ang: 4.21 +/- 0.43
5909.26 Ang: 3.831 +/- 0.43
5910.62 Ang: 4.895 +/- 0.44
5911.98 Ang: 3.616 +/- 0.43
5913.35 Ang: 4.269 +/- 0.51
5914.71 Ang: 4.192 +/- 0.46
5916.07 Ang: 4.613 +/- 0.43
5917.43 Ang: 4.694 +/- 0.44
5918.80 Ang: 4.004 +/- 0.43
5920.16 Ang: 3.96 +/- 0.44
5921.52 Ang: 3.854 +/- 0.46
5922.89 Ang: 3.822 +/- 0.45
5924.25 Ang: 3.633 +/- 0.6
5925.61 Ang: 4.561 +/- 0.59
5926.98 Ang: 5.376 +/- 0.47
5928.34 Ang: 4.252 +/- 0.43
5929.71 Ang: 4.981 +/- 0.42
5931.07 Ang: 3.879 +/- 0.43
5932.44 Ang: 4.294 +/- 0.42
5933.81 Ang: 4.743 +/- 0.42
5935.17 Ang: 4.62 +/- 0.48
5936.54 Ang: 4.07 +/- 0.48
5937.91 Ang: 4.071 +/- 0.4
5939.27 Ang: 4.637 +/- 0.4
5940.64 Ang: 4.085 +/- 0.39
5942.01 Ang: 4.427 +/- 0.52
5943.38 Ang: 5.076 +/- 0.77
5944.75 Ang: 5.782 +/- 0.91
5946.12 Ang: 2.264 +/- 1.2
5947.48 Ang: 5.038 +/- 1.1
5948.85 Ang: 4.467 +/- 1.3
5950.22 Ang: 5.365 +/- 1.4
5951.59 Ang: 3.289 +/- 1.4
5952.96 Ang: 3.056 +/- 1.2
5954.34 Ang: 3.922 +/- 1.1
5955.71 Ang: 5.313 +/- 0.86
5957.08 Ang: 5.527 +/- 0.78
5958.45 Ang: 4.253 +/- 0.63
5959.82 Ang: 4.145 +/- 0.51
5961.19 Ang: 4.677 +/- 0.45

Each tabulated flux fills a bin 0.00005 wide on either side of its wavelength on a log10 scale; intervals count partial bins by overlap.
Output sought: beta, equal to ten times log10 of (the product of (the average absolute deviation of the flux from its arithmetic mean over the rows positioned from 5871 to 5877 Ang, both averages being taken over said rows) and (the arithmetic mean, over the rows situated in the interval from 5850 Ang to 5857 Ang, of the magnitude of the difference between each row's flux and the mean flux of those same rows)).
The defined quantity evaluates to -14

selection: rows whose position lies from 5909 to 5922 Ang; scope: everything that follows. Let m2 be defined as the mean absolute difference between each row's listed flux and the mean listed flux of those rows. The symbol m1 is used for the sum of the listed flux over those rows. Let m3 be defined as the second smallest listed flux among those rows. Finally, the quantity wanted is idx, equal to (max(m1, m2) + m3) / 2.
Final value 23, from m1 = 42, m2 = 0.34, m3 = 3.831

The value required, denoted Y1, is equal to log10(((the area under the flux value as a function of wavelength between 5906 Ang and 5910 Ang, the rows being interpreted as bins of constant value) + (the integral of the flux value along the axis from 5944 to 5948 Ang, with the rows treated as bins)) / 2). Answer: 1.233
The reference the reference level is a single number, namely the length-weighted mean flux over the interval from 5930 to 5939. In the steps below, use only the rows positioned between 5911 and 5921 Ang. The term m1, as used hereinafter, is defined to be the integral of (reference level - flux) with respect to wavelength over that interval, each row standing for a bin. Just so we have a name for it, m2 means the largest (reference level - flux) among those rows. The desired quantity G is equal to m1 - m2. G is 0.5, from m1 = 1.2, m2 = 0.7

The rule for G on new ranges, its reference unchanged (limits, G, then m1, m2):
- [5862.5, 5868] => -1.3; -1.1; 0.3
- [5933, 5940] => -0.9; -0.7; 0.3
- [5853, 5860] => 1.1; 1.9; 0.9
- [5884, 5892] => 4.8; 6.4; 1.6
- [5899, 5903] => -0.5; -0.1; 0.4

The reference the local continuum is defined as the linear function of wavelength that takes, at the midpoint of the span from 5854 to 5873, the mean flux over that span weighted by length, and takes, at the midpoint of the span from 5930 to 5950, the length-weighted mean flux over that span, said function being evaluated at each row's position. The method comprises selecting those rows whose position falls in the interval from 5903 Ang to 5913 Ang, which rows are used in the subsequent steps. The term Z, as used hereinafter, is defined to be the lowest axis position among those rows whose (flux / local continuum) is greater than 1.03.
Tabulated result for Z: 5906.54 Ang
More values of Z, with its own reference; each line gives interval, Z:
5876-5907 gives 5876.70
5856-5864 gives 5863.18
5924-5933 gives 5925.61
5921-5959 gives 5925.61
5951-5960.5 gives 5955.71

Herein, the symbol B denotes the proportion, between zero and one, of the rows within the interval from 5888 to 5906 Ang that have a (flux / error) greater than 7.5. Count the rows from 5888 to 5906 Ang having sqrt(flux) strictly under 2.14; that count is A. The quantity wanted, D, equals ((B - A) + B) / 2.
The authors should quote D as -5.2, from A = 12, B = 0.77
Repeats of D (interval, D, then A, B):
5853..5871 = -3.7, 9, 0.85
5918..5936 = -3.6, 9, 0.92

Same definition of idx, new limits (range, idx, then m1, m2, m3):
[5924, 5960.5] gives 61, 119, 0.60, 3.056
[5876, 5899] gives 36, 68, 0.58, 3.127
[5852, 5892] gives 66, 128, 0.50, 3.127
